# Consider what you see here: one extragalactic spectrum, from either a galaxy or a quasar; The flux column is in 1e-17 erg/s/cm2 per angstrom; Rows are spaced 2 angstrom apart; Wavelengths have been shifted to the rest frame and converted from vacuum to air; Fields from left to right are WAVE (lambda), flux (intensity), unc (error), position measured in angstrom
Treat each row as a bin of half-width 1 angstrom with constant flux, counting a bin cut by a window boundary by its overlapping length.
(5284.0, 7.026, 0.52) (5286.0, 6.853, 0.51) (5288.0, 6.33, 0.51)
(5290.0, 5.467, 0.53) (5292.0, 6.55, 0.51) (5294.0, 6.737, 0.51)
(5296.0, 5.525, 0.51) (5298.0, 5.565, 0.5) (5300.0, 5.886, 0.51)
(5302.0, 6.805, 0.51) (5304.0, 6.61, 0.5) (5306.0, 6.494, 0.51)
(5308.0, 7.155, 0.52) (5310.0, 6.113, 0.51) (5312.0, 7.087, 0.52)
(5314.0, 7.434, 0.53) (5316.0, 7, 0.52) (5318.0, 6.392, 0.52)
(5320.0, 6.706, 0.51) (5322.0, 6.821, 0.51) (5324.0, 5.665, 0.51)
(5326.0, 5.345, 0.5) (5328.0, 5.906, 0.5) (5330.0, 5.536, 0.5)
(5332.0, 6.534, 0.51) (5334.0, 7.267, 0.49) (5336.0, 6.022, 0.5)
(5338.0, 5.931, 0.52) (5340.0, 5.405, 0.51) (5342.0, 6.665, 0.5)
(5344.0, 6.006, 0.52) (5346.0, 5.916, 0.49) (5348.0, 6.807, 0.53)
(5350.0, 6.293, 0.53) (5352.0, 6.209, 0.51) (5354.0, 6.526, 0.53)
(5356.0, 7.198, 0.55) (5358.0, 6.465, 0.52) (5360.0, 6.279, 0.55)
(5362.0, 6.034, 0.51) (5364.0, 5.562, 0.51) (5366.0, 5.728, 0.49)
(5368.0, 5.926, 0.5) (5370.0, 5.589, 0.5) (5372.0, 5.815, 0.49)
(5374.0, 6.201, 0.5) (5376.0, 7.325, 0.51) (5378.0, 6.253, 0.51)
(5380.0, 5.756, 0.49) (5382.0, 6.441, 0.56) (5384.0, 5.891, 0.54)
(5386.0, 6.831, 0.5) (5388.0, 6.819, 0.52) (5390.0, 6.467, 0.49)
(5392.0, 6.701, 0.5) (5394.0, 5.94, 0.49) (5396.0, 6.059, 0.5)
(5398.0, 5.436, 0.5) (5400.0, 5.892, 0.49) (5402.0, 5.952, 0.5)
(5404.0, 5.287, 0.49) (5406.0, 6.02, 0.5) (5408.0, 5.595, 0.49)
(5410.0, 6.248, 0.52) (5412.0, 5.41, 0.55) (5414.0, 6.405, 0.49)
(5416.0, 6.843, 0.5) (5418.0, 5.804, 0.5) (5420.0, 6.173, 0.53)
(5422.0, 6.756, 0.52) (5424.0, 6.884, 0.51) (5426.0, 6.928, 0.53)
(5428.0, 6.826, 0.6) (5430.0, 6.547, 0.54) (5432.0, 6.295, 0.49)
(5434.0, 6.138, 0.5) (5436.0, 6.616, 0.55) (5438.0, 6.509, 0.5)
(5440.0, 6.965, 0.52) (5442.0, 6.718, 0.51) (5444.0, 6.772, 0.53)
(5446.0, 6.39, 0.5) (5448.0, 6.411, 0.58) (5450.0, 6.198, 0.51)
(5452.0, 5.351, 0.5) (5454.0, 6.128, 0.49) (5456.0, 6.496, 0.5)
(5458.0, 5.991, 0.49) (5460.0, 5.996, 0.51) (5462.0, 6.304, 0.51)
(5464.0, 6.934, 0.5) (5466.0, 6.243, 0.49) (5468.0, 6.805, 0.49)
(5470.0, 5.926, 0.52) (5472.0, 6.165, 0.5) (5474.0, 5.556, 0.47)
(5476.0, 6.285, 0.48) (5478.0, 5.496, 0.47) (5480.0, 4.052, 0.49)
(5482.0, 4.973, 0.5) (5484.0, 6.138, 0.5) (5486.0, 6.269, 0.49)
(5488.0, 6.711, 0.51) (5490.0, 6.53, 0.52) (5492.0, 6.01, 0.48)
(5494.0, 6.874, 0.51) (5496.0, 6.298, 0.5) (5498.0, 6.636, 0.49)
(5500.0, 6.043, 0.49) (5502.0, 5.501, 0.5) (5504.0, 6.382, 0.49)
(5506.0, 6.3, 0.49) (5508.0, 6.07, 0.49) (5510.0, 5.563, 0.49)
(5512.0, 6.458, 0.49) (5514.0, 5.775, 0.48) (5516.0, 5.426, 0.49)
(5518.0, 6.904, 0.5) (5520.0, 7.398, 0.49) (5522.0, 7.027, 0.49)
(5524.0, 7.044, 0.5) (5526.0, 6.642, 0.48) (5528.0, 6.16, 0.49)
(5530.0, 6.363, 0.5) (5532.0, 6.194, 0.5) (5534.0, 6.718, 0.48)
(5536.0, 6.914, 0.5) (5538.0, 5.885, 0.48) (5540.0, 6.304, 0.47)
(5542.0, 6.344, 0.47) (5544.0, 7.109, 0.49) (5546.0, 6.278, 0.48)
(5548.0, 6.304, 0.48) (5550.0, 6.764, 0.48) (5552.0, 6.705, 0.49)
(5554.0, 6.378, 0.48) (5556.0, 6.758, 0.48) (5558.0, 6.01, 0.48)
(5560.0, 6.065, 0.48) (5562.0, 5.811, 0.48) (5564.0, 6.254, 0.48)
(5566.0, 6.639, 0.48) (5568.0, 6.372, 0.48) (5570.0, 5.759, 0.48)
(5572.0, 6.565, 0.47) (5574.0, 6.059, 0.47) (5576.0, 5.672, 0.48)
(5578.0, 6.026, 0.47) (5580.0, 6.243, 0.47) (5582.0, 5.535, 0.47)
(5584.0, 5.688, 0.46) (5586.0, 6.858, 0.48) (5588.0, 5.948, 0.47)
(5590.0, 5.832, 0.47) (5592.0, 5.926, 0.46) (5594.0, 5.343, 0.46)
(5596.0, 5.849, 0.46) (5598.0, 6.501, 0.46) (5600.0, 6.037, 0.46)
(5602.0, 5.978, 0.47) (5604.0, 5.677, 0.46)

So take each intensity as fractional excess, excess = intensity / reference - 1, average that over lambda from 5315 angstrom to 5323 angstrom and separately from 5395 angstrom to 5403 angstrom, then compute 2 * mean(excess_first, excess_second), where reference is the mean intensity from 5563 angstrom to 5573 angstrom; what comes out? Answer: -0.01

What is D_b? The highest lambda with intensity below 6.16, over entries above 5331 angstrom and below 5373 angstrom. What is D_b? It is 5372.0 angstrom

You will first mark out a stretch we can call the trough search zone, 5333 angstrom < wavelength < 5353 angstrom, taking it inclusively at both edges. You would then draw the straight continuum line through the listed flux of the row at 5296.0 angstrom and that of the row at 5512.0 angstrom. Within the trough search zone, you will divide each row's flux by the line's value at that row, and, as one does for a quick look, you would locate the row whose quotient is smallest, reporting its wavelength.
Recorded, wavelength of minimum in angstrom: 5340.0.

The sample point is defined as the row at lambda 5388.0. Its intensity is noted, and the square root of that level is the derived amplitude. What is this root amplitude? 2.61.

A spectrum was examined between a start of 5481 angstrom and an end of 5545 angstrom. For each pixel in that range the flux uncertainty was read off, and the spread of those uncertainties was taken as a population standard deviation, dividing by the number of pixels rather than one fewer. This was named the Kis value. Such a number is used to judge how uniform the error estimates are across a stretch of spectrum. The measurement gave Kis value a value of 0.0108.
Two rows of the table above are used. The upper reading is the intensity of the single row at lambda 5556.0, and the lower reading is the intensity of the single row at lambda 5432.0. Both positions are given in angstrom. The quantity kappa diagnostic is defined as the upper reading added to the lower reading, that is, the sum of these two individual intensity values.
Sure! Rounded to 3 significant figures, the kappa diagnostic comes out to 13.1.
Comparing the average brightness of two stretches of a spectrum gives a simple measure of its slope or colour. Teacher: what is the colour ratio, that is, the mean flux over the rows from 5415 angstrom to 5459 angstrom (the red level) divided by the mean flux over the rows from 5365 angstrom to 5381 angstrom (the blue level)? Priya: 1.06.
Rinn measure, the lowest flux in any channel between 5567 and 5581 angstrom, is 5.672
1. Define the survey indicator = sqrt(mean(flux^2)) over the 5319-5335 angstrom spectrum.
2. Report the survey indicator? 6.26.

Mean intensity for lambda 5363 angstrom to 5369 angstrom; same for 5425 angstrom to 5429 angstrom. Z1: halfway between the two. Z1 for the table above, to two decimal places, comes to 6.31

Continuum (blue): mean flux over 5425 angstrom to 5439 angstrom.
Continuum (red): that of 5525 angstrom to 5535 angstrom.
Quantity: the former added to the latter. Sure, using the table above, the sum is 13.0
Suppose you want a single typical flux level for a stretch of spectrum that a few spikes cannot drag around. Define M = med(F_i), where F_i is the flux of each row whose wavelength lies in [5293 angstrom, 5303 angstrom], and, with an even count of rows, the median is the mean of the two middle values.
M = 5.9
